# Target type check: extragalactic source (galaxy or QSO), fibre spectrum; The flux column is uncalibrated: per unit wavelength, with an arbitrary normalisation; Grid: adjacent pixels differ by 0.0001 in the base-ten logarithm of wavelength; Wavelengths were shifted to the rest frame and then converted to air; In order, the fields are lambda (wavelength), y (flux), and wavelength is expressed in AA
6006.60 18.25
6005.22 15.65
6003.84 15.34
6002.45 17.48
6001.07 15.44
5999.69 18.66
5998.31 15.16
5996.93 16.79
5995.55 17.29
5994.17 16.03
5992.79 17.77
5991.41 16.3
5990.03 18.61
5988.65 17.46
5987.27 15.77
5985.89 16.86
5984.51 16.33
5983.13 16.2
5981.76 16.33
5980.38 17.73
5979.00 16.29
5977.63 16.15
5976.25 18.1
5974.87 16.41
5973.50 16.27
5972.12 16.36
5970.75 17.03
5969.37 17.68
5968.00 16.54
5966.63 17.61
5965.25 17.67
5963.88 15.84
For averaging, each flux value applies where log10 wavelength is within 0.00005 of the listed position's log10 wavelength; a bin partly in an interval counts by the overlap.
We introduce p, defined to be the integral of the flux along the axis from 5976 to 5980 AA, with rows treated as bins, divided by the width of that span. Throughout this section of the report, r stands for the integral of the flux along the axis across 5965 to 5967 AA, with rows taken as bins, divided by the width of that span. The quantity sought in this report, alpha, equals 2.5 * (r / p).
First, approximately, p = 16.8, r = 17.6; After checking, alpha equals 2.62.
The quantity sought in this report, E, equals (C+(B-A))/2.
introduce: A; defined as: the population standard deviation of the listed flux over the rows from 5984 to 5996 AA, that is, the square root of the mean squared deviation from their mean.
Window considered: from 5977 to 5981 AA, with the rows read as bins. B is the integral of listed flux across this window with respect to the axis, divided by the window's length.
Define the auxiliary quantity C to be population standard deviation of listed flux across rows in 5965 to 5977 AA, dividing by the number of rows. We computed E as 8.3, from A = 0.87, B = 16.7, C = 0.662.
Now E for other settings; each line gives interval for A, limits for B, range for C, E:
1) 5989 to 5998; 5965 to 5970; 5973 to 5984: 8.6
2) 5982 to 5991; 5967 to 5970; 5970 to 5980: 8.5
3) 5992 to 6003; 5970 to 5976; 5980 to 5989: 8.1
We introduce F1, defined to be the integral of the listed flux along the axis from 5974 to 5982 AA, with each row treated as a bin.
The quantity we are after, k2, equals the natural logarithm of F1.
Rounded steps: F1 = 135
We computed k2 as 4.90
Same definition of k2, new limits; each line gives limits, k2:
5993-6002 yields 5.01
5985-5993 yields 4.92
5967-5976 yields 5.02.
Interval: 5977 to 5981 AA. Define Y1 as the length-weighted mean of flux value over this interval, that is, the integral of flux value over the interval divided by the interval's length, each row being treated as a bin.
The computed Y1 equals 16.73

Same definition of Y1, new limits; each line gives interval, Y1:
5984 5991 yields 16.98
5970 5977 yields 16.82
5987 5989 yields 16.64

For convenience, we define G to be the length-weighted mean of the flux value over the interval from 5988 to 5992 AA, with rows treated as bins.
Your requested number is 17.5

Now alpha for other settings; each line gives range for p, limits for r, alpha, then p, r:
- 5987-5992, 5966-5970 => 2.52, 17.1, 17.3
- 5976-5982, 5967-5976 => 2.49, 16.9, 16.8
